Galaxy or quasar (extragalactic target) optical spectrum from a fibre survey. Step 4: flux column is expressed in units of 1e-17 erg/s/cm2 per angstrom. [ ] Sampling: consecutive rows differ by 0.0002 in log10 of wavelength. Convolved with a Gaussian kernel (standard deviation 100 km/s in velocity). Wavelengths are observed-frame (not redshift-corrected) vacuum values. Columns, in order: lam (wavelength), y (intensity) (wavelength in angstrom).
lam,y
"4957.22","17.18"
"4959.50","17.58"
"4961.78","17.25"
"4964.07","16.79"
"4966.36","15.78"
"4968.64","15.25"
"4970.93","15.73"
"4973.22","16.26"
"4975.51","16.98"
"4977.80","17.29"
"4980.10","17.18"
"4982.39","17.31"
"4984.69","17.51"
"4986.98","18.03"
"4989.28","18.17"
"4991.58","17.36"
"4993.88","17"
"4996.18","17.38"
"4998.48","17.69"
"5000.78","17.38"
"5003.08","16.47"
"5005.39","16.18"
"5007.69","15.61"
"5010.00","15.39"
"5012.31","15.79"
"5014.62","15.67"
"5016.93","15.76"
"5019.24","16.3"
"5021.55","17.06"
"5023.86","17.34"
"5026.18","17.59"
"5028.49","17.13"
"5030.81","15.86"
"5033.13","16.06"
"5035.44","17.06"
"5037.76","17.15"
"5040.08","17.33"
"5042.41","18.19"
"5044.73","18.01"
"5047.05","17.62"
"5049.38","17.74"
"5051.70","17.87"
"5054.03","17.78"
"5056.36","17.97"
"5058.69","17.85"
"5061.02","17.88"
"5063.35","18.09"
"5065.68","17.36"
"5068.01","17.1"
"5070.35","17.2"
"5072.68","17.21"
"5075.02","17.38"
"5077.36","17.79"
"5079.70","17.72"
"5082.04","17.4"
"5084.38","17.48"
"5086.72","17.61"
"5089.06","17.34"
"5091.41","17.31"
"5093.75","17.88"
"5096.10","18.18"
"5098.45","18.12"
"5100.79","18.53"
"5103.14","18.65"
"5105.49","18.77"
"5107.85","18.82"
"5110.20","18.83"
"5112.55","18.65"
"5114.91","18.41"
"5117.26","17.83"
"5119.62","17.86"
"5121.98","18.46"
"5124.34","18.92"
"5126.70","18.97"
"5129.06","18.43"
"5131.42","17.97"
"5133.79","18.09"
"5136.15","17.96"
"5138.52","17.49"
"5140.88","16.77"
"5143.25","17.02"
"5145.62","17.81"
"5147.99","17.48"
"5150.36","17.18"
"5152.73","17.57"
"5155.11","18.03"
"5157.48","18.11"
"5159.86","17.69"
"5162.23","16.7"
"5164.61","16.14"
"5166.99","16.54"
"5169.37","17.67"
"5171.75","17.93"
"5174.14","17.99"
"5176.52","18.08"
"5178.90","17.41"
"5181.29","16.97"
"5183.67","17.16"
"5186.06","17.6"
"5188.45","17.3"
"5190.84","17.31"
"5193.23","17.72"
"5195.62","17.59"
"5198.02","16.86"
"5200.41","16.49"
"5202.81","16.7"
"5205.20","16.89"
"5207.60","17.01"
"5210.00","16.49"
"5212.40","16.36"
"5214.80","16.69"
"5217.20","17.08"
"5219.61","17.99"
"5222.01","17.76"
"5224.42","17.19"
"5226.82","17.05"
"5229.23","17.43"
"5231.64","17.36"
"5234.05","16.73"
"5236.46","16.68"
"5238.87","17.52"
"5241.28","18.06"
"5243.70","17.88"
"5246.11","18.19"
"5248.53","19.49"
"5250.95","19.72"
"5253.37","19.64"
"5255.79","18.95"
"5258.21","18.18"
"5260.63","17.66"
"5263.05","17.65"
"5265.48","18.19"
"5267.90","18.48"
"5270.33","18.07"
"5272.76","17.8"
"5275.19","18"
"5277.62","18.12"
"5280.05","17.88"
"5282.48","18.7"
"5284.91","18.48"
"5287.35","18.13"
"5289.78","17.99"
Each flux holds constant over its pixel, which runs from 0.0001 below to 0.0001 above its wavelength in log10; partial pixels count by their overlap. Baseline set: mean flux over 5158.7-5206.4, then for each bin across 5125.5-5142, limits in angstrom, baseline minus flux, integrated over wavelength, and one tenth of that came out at -1.2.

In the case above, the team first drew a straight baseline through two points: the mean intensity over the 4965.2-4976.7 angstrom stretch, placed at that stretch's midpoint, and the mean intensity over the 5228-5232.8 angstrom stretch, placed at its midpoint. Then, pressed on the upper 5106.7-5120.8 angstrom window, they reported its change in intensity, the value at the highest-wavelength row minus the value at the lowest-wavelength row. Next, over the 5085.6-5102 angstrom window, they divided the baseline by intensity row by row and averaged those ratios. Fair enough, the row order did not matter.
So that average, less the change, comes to 1.9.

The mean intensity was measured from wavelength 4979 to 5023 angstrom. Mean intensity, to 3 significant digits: 16.8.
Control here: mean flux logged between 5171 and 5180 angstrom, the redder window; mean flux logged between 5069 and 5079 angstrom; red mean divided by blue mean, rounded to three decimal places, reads 1.026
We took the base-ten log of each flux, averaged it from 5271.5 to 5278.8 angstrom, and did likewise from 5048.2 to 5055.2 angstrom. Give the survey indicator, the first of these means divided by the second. 1.00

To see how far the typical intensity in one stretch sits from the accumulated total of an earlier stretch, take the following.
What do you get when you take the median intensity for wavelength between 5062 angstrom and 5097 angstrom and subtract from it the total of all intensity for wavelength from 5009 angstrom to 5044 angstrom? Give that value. -232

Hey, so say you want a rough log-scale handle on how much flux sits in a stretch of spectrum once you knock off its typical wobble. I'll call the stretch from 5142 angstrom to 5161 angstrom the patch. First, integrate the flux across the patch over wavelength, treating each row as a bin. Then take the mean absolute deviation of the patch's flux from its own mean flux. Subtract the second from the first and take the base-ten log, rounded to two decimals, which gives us 2.52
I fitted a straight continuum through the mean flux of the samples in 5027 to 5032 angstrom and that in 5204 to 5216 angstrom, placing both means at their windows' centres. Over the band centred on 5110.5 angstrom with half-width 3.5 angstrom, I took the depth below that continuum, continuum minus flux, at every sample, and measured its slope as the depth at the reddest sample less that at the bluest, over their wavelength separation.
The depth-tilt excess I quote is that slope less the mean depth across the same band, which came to 2.2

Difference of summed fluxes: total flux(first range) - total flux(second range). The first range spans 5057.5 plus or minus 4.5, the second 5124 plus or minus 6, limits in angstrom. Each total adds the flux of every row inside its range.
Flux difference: -21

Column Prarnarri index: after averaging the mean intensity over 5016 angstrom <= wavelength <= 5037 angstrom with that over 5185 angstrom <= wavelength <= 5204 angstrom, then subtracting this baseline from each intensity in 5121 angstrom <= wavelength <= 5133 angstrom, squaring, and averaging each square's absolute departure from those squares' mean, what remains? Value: 1.0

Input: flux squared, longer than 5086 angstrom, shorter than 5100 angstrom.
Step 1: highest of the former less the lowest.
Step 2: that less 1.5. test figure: 29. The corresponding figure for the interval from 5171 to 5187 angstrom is 37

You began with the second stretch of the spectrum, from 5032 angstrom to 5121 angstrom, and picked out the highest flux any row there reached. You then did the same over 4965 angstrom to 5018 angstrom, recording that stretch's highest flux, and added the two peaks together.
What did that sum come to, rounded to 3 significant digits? 37.0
